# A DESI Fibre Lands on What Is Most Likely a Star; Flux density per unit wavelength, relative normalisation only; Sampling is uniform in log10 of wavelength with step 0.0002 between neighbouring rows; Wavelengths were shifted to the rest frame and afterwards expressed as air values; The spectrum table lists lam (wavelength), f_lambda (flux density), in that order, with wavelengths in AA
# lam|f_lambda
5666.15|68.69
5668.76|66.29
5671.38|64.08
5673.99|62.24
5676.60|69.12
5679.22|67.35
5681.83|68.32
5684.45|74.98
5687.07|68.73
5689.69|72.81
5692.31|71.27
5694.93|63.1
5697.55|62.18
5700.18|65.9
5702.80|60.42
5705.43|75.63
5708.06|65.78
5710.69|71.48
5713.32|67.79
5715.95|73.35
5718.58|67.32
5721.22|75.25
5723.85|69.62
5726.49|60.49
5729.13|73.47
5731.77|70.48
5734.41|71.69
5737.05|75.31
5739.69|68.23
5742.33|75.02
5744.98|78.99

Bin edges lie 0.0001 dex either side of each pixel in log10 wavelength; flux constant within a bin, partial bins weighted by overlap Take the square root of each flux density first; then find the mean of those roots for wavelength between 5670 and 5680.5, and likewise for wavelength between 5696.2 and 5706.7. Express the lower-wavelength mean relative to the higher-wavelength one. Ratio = 1.00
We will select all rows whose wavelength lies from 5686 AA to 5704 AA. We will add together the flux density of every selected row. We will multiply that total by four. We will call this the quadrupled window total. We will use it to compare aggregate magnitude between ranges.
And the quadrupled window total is 1858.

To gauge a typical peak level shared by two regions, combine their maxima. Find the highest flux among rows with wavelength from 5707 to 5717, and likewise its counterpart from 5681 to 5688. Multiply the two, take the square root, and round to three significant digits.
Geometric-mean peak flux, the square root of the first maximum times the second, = 74.2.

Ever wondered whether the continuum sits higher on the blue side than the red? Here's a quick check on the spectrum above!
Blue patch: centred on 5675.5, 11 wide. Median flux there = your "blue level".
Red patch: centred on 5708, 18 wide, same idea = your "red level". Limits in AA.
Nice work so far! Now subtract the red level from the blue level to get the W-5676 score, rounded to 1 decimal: -2.1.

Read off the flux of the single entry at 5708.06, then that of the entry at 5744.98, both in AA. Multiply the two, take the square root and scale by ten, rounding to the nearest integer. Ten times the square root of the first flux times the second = 721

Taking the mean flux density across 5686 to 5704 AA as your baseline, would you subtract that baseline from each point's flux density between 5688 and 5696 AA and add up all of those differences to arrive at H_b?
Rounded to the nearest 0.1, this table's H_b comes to 8.1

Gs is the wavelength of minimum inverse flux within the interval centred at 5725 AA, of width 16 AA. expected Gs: 5721.22 AA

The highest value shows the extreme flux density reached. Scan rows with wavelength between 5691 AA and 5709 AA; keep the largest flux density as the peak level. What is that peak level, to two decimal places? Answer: 75.63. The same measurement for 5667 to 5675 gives 66.29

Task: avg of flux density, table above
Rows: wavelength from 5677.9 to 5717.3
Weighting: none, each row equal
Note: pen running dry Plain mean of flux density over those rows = 68.6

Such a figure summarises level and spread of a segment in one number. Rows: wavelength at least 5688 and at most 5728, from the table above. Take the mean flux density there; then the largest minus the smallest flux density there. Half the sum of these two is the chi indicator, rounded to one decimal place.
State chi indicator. 41.7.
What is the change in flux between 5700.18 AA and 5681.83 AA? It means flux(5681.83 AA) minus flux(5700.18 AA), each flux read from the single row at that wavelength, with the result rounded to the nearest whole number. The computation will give 2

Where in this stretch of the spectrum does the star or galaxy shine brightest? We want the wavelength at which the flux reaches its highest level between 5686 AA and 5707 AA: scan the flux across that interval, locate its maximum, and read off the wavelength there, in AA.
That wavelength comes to 5705.43 AA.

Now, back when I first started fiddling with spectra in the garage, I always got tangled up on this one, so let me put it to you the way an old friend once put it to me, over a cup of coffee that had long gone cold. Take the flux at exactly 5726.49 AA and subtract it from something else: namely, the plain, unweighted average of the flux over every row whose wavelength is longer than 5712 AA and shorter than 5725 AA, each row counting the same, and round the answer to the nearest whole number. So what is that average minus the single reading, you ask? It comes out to 10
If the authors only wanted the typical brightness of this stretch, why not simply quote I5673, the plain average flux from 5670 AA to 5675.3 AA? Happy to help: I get 63.2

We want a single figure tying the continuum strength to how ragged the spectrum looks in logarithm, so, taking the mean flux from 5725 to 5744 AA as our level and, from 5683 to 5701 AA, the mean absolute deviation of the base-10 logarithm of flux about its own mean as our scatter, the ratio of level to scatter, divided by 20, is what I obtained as 137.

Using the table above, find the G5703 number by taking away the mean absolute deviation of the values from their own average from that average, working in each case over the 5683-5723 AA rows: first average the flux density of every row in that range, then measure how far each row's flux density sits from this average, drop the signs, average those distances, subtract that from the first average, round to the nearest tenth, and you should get 64.9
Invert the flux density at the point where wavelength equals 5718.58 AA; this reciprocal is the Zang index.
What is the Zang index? 0.0149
